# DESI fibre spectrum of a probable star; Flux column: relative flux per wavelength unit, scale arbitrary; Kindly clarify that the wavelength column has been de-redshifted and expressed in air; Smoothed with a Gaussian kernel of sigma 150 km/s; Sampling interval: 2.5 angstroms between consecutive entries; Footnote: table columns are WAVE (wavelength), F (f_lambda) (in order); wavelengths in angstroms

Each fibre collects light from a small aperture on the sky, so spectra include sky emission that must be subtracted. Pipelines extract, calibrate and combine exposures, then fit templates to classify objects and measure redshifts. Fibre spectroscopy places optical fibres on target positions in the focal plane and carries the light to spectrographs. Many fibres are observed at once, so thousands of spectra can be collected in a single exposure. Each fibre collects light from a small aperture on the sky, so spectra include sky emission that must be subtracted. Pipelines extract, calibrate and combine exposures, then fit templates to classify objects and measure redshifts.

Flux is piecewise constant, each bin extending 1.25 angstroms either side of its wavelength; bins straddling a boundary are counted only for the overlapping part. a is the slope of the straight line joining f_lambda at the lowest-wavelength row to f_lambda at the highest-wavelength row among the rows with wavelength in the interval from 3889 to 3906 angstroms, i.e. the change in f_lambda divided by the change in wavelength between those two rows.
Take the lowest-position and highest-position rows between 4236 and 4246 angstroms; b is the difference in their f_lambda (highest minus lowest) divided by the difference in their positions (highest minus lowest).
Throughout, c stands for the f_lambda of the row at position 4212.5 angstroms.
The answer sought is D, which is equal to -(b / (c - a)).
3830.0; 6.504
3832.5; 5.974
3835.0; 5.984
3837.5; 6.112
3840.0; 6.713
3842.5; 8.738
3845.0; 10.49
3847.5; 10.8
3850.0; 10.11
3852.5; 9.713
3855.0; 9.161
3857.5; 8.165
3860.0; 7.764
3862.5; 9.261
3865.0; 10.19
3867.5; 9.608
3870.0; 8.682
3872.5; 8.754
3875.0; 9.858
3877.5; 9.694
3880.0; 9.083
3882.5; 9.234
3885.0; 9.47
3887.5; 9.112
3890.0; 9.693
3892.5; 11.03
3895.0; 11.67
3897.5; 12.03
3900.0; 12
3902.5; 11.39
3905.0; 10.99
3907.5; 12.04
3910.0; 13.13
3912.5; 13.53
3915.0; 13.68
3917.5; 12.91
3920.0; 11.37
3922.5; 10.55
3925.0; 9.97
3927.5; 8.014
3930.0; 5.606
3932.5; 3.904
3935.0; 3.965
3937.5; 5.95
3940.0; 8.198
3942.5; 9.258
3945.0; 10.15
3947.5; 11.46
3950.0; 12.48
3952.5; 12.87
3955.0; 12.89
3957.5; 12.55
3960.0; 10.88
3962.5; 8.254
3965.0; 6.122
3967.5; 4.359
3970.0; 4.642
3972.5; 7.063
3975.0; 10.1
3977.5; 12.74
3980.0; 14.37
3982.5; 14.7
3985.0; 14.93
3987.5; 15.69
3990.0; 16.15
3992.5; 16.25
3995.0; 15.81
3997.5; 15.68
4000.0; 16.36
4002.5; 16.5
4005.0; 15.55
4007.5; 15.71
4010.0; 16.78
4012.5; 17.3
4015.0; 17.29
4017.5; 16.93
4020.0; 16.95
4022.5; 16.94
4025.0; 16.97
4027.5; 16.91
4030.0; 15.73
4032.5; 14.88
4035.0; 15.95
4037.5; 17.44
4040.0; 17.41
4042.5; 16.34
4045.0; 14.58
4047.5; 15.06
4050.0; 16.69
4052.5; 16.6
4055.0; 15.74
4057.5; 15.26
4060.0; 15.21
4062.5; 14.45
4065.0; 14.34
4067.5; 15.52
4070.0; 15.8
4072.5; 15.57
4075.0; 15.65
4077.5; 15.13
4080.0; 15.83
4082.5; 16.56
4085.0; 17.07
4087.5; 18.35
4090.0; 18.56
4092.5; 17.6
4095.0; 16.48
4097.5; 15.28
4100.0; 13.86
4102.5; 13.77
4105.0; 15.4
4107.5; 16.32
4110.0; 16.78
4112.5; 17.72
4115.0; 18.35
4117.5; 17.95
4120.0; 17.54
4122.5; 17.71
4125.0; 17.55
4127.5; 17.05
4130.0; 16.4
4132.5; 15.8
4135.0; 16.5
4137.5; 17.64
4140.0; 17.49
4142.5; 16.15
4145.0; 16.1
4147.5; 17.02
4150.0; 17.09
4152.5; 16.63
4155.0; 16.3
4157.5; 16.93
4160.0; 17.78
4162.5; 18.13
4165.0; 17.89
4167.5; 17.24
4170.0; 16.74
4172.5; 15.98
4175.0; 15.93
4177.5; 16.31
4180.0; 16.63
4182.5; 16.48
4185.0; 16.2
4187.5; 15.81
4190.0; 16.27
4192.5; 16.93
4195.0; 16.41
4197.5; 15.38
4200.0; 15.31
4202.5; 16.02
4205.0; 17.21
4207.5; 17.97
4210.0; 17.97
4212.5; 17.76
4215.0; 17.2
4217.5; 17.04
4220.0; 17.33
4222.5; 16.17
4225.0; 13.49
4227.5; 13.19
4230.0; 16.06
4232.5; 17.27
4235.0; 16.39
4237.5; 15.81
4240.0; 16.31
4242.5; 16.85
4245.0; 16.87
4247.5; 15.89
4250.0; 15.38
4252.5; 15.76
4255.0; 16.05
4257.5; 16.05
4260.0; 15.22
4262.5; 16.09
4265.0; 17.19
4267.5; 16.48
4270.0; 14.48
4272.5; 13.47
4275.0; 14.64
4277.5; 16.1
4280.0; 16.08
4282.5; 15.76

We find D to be -0.0080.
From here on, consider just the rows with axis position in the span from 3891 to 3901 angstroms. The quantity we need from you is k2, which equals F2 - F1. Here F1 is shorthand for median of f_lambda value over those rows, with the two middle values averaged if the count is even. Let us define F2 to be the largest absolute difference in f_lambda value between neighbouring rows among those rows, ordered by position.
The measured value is -11.2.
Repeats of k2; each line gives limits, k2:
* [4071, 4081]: -14.9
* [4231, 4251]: -15.4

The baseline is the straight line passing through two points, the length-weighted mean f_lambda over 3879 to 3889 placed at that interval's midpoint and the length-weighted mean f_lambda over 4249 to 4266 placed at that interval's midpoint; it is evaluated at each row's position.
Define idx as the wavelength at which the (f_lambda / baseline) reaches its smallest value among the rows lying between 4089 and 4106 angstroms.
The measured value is 4102.5 angstroms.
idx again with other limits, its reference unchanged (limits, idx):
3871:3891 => 3872.5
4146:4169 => 4155.0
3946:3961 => 3960.0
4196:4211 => 4200.0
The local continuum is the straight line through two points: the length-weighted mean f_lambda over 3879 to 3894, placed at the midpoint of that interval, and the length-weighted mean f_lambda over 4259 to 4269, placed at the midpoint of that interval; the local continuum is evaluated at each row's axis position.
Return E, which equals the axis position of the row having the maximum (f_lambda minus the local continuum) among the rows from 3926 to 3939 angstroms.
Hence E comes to 3927.5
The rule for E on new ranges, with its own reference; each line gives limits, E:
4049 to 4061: 4050.0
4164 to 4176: 4165.0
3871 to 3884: 3875.0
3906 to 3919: 3915.0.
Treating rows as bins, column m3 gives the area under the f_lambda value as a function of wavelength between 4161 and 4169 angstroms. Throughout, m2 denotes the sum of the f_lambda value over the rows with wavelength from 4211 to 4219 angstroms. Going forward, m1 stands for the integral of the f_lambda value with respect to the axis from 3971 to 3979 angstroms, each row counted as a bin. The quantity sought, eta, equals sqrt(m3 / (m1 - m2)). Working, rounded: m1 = 80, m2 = 52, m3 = 142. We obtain 2.27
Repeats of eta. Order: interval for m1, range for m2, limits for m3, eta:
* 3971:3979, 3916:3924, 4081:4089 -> 1.76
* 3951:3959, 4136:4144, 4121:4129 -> 1.66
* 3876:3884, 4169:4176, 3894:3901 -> 1.78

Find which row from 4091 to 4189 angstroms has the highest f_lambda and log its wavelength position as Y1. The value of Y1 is 4115.0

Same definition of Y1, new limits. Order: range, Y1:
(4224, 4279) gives 4232.5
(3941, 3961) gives 3955.0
